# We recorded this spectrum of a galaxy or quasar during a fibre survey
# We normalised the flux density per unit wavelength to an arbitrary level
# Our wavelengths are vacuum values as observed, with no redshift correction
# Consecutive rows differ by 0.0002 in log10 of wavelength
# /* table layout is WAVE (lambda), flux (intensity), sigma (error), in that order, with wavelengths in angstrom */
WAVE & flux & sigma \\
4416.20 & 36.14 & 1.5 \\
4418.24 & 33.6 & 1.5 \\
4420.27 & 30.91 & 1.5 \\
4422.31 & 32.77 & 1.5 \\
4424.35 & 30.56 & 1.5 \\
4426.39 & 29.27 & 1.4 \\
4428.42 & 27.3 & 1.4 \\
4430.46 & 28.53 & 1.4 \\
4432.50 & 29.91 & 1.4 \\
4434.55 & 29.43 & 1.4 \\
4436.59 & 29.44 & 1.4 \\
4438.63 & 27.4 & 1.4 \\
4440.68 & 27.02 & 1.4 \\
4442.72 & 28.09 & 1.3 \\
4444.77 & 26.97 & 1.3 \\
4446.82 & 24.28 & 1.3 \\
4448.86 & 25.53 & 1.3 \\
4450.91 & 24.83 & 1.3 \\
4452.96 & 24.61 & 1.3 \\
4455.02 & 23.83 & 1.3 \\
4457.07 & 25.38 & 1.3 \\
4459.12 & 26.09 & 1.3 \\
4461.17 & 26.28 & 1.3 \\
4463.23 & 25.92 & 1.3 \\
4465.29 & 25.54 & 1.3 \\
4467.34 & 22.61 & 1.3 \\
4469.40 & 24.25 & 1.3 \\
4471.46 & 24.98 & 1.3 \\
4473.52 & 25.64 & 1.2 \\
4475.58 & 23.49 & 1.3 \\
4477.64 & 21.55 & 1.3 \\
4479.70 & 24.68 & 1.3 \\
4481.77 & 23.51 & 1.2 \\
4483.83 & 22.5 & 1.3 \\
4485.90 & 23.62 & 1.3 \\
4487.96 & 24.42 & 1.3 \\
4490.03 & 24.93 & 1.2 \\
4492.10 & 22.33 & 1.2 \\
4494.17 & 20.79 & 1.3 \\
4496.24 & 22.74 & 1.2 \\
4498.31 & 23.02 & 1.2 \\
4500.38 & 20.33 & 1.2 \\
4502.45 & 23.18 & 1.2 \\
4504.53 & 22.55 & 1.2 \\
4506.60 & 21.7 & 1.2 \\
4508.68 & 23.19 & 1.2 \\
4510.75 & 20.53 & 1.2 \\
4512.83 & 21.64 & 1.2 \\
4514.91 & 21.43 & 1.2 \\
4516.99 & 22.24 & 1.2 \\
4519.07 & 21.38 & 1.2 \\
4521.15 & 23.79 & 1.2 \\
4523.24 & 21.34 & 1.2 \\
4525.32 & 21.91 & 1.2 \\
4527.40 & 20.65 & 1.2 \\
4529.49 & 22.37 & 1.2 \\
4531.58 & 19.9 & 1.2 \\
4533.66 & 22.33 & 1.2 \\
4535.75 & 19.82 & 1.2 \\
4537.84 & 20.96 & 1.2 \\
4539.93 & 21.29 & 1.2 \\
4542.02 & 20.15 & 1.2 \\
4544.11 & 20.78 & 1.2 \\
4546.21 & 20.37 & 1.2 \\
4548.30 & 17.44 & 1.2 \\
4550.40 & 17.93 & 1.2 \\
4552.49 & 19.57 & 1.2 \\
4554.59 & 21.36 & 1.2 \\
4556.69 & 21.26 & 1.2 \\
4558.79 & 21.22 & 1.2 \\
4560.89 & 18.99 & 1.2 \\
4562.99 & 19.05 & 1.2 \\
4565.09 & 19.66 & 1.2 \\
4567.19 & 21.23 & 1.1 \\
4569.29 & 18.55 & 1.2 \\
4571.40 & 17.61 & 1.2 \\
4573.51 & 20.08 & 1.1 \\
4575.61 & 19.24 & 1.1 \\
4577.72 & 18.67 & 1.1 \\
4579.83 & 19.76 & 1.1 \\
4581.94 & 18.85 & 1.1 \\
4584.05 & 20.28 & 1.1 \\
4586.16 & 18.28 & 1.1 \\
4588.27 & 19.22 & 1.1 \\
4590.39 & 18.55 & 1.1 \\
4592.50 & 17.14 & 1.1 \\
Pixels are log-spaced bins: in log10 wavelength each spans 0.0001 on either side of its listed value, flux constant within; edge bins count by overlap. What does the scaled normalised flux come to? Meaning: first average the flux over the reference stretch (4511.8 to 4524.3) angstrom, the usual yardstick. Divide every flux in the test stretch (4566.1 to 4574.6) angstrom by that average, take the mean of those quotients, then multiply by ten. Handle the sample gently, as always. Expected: 8.8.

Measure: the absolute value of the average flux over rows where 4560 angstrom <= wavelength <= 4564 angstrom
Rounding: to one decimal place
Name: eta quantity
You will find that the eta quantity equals 19.0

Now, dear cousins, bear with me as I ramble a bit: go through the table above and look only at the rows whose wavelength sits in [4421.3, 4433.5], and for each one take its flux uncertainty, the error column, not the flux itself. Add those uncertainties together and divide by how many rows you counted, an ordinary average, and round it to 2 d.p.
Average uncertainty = 1.43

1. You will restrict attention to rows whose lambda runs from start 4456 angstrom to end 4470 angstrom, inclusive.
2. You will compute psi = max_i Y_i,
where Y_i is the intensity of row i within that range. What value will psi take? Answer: 26.28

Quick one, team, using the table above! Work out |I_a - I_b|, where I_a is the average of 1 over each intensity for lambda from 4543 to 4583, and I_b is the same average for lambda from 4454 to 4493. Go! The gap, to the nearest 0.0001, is 0.0100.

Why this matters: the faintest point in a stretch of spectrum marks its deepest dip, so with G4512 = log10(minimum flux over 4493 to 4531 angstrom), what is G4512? 1.31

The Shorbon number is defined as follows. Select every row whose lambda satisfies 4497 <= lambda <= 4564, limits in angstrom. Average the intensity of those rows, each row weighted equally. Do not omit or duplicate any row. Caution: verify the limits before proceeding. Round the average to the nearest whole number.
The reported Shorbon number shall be 21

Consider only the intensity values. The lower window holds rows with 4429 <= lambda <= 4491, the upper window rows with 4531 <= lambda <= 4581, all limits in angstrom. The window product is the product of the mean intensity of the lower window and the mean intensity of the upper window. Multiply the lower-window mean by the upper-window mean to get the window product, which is 507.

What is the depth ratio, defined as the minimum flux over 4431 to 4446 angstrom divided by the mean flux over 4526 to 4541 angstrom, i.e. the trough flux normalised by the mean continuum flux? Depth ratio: 1.28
